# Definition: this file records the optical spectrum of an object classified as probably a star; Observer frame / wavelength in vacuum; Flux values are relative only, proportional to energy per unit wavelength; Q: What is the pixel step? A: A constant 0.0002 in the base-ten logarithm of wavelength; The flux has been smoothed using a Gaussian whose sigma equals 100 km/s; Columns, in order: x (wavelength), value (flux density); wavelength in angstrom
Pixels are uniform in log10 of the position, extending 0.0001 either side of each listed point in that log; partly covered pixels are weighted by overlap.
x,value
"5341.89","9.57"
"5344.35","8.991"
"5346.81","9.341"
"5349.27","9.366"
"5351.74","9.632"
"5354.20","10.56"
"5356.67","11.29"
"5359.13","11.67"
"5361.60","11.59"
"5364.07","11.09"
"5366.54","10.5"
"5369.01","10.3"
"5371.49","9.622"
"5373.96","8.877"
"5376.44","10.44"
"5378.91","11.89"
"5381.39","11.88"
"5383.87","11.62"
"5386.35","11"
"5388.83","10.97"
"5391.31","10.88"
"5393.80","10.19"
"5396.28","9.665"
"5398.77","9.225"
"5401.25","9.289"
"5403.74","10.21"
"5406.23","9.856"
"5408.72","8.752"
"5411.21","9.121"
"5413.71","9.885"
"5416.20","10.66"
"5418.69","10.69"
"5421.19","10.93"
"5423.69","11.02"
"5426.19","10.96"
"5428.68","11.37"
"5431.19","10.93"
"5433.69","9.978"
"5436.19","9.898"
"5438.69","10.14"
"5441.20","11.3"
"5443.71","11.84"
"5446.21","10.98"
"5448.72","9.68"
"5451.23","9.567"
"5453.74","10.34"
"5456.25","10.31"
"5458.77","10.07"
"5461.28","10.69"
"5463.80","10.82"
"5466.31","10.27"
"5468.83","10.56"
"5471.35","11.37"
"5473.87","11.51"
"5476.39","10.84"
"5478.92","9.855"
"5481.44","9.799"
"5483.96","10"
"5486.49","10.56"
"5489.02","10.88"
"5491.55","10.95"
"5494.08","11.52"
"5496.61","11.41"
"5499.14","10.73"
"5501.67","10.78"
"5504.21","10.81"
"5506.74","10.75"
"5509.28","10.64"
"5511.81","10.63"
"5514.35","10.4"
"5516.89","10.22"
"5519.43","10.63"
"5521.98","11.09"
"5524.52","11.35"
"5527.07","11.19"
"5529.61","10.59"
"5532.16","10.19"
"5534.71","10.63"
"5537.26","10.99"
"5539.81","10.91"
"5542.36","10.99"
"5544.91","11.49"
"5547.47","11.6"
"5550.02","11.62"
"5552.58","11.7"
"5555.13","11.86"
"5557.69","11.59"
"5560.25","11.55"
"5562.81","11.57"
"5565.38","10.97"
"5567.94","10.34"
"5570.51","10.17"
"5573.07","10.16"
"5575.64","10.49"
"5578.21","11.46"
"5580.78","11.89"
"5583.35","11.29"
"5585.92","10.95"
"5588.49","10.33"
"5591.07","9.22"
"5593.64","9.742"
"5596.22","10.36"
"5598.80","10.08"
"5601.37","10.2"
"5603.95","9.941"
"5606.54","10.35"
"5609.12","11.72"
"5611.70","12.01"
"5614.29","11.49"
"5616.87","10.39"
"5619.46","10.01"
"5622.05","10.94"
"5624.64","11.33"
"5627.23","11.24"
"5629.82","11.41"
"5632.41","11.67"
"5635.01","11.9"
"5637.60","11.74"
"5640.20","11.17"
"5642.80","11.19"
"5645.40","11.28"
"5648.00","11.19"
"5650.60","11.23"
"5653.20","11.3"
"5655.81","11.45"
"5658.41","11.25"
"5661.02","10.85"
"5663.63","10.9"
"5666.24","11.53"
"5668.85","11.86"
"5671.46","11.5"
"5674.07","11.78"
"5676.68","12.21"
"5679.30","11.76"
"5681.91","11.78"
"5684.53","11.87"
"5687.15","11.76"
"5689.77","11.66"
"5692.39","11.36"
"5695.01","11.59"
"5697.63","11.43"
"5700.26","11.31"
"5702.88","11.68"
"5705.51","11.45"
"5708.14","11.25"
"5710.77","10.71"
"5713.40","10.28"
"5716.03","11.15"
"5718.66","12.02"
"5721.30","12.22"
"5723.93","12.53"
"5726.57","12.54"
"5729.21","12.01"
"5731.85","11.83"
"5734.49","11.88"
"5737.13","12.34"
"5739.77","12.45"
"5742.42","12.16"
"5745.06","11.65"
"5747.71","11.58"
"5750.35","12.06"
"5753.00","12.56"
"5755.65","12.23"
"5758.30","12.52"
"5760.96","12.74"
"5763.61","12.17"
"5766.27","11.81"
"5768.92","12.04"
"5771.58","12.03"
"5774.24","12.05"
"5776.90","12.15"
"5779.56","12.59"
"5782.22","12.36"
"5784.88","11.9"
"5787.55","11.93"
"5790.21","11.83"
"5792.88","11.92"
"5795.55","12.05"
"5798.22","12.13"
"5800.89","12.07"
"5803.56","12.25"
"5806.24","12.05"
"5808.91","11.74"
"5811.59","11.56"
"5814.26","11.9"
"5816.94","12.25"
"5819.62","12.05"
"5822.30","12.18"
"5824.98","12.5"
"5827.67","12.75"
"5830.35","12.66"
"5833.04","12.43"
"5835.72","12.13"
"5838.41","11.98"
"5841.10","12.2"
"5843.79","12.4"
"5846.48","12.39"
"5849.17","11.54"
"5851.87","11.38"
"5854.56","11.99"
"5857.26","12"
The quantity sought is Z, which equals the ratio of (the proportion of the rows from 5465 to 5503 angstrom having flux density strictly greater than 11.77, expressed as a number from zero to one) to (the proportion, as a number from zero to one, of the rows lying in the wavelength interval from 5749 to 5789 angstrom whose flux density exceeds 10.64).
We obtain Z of 0.0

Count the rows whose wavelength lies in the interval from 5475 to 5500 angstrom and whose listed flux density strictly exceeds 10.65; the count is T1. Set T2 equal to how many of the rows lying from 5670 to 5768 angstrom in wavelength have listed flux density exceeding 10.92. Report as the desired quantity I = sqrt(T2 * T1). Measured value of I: 14.5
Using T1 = 6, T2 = 35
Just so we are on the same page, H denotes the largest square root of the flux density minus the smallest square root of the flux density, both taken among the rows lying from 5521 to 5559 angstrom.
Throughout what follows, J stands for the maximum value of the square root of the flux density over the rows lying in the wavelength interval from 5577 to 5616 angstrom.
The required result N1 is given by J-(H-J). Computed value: 6.68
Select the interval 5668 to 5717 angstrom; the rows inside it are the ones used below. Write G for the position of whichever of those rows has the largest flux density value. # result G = 5676.68 angstrom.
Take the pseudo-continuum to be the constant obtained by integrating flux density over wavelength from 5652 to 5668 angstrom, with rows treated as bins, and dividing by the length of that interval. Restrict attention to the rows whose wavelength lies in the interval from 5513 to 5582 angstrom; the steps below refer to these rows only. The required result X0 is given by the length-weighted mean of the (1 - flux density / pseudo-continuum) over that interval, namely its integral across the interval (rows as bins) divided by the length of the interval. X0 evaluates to 0.02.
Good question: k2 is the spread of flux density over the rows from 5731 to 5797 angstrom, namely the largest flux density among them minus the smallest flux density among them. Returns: 1.2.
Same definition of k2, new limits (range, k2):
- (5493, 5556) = 1.7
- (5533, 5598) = 2.7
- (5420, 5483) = 2.3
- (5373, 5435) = 3.1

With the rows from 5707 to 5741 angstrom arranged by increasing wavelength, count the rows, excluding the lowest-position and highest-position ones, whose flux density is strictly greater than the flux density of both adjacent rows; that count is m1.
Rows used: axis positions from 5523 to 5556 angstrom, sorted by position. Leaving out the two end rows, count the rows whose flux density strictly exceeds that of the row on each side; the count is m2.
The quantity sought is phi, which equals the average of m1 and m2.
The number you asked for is 1.0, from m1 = 1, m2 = 1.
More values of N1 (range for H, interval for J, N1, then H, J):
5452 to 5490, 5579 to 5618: 6.67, 0.26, 3.47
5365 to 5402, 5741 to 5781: 6.67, 0.47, 3.57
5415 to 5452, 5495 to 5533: 6.41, 0.35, 3.38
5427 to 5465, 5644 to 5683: 6.64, 0.35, 3.49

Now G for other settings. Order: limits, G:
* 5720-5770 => 5760.96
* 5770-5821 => 5779.56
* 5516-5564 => 5555.13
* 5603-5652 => 5611.70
